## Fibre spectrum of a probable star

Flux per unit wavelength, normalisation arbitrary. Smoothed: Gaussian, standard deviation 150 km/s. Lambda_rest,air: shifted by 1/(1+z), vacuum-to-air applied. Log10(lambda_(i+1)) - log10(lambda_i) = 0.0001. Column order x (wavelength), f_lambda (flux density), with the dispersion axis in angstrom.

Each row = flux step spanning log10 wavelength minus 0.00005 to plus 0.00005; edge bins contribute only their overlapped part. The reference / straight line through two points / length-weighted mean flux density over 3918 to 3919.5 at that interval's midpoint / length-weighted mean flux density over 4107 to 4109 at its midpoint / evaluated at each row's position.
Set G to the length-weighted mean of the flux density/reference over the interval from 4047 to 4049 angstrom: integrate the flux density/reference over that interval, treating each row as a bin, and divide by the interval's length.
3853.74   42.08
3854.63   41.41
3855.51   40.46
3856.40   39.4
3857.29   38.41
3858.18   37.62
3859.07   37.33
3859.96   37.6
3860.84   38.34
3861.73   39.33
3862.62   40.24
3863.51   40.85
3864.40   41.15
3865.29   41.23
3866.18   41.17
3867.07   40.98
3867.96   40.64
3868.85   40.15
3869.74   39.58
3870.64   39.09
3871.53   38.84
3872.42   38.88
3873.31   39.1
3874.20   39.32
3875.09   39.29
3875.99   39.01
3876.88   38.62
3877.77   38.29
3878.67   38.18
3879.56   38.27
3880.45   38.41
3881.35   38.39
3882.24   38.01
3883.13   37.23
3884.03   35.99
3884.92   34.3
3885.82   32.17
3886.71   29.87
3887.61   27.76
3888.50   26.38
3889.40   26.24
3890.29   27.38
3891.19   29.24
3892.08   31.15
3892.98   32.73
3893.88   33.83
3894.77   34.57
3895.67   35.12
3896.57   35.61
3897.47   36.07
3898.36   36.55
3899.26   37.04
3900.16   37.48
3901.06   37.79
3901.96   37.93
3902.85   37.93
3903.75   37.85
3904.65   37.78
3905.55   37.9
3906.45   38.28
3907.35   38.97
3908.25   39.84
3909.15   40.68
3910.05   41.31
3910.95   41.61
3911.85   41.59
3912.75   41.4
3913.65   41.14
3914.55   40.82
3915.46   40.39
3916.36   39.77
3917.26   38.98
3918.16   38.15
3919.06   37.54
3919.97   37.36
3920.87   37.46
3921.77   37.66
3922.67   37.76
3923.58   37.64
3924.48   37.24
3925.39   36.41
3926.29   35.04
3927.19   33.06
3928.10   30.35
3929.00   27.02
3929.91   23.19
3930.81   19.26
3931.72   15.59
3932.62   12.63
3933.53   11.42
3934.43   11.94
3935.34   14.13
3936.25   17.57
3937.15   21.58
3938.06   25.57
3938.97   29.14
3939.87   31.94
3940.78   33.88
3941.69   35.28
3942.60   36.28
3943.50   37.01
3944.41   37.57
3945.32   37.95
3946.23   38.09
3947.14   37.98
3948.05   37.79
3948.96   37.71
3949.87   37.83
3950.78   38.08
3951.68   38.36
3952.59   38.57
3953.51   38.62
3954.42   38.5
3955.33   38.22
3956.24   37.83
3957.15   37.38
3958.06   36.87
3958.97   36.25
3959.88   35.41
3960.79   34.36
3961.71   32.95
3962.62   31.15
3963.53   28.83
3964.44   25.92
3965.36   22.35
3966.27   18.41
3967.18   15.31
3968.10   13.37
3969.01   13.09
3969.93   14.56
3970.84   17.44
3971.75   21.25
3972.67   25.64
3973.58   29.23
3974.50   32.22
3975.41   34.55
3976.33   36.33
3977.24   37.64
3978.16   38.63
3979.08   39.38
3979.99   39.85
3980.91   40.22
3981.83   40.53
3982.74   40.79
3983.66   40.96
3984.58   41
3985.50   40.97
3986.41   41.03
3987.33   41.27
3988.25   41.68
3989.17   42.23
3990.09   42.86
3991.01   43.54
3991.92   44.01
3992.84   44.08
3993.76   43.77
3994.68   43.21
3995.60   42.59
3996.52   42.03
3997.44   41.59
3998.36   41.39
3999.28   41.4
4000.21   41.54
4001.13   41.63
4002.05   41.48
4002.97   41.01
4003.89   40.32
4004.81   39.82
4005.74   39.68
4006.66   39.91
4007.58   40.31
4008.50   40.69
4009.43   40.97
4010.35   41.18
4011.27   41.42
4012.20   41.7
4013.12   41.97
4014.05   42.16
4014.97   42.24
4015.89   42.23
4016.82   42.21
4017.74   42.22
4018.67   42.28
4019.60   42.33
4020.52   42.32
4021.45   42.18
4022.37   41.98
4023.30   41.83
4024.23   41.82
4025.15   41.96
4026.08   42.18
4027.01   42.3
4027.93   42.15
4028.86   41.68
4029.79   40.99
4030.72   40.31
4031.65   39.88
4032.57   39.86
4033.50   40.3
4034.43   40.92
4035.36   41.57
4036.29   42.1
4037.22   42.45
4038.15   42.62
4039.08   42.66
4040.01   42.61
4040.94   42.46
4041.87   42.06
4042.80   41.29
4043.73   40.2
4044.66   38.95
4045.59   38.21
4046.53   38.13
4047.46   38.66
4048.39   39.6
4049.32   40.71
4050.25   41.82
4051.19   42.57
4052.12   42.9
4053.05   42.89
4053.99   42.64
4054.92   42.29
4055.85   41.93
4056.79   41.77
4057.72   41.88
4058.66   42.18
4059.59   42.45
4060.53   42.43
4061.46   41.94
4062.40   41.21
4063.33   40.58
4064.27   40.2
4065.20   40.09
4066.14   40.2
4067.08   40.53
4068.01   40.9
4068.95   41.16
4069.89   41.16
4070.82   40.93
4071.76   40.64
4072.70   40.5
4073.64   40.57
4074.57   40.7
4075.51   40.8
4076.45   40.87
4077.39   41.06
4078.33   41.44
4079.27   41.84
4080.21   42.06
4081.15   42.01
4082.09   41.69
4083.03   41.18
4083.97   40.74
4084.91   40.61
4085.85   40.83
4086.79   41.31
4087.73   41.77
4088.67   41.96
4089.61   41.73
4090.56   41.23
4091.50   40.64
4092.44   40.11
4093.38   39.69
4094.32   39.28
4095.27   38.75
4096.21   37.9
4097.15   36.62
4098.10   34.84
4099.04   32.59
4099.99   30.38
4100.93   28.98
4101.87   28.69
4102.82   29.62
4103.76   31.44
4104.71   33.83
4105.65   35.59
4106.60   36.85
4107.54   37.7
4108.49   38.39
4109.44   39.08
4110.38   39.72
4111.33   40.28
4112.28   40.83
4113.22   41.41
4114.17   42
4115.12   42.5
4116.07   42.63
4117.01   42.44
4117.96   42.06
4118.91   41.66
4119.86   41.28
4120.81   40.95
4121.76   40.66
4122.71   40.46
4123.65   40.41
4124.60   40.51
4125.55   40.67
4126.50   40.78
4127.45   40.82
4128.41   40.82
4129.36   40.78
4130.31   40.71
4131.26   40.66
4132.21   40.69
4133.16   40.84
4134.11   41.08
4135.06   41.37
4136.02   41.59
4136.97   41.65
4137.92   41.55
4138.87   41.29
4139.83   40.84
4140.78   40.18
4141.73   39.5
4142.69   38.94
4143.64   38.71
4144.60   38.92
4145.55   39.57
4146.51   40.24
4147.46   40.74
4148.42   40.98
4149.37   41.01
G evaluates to 1.04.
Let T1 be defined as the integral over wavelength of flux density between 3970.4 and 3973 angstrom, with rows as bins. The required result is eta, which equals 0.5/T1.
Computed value 0.0090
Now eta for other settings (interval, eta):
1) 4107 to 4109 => 0.0066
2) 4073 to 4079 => 0.0020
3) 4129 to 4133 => 0.0031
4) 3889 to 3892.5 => 0.0050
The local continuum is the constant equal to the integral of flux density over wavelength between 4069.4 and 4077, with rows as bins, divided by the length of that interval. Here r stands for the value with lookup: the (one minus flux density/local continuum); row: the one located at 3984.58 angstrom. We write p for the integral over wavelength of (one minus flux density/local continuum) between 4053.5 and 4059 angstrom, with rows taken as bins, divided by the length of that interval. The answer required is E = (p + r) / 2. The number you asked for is -0.02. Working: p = -0.033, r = -0.01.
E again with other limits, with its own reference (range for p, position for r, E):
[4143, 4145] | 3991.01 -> -0.01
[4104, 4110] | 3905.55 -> 0.08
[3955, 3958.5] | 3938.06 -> 0.23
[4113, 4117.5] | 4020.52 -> -0.04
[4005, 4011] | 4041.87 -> -0.01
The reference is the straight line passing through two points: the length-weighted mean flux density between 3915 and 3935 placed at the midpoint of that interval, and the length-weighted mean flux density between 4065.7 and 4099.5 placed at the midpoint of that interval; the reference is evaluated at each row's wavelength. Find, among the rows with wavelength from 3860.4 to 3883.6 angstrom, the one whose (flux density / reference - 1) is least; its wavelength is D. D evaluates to 3883.13 angstrom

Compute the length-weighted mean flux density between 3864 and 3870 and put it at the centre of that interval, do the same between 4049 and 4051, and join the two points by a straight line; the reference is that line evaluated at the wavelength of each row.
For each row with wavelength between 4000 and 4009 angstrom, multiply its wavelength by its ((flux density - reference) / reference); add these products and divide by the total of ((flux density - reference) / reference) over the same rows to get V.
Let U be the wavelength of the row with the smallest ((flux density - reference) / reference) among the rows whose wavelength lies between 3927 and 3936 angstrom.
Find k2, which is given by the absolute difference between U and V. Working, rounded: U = 3933.53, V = 4006.7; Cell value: 73.2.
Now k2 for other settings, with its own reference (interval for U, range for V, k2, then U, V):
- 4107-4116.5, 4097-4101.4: 8.1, 4107.54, 4099.5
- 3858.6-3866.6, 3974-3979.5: 116.9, 3859.07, 3976.0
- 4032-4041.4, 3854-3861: 173.6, 4032.57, 3859.0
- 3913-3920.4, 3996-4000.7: 77.8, 3919.97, 3997.8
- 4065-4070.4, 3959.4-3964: 103.1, 4065.20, 3962.1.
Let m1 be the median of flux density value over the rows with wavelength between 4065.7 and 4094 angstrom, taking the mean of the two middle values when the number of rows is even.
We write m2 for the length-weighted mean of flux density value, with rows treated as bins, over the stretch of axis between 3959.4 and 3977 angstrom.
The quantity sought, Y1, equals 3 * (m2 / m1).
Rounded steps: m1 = 40.9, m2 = 25.6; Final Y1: 1.9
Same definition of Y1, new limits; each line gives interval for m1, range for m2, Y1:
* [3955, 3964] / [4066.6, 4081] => 3.4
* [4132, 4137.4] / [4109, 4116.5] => 3.0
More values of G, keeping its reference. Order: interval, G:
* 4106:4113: 1.03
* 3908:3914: 1.09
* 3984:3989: 1.09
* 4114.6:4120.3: 1.11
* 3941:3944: 0.95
